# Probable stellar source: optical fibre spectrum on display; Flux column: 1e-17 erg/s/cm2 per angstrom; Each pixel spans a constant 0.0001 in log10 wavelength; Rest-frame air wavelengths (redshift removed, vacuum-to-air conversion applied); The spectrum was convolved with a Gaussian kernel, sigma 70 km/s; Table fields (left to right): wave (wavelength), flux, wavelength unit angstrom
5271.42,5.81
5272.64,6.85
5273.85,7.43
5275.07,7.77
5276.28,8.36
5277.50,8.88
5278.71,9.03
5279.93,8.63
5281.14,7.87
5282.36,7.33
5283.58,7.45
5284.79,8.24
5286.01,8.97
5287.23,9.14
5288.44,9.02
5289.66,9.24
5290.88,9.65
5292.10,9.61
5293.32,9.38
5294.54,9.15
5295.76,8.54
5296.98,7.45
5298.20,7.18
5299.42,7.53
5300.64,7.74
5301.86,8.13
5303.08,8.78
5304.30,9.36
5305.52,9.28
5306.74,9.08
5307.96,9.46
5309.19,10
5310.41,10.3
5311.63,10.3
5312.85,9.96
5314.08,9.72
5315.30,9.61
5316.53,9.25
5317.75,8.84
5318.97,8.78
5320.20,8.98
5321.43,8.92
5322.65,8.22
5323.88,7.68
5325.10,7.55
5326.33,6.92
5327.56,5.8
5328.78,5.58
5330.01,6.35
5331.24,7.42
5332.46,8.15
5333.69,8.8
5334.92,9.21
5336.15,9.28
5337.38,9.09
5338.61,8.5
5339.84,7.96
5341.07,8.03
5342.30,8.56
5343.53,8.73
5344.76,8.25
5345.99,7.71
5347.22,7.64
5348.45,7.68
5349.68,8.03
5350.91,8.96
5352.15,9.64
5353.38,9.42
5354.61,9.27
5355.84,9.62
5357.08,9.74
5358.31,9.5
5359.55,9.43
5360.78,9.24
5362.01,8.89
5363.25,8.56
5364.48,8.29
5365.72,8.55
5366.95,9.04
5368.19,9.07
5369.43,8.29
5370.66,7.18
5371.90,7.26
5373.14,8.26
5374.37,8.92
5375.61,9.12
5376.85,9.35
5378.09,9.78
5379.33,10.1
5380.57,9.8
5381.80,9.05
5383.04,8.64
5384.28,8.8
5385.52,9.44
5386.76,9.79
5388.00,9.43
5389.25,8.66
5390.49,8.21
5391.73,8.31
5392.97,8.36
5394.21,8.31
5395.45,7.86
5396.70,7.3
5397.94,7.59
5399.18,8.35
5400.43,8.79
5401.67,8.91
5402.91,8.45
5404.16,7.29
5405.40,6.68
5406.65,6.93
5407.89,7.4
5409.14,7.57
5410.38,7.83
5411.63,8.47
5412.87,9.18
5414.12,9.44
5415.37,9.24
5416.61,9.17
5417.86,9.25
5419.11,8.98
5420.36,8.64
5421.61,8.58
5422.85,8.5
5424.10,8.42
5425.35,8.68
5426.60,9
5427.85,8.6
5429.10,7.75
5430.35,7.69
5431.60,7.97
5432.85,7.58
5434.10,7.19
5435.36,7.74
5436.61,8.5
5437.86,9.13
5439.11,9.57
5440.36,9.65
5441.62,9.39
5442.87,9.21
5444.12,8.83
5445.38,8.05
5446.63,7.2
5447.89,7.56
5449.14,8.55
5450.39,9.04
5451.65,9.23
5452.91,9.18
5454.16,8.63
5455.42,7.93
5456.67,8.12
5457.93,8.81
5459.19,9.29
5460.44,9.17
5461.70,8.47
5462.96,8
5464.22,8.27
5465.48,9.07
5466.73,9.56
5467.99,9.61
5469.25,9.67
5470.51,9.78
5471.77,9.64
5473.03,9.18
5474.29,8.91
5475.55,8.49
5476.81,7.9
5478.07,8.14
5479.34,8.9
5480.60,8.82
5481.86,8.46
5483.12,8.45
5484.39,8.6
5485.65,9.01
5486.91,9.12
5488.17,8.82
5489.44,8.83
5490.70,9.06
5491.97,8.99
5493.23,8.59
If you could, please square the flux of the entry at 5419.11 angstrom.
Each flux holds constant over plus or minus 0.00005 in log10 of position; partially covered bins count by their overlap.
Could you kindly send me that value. 81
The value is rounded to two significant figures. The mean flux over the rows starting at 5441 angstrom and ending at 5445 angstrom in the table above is 9.1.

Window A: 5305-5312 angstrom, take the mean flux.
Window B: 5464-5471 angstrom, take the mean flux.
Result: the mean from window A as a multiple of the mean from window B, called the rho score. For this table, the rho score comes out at 1.04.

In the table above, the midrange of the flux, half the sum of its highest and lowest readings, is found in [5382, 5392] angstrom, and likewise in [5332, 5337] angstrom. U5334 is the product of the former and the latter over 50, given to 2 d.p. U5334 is 1.57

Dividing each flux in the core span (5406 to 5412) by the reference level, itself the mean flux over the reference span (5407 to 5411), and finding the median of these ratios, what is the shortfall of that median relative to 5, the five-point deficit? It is 4.00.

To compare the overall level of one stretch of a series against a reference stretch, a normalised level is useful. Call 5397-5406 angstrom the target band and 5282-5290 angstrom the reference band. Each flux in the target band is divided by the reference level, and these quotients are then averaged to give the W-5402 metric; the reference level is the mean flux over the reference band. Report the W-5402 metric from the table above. 0.94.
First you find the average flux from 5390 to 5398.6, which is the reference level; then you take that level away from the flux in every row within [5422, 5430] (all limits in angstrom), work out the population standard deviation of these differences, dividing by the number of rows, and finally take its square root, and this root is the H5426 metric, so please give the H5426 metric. 0.62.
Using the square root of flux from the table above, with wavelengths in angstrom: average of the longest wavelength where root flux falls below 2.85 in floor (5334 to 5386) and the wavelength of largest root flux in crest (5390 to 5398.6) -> 5382.4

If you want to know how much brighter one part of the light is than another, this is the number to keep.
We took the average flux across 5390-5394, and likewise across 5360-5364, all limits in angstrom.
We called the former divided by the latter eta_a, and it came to 0.93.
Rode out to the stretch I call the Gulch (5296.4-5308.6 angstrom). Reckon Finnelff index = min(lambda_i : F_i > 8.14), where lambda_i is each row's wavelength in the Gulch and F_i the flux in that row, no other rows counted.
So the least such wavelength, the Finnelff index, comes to 5303.08 angstrom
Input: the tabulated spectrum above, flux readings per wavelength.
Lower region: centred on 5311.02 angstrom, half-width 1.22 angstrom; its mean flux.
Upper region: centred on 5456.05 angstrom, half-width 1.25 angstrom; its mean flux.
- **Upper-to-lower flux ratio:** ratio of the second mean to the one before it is 0.78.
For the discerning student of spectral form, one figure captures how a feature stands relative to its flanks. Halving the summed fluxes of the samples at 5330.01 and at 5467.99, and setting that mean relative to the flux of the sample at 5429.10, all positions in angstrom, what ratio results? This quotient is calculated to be 1.03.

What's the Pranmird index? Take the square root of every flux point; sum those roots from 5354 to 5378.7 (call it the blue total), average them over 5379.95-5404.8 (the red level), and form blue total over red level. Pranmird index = 20.3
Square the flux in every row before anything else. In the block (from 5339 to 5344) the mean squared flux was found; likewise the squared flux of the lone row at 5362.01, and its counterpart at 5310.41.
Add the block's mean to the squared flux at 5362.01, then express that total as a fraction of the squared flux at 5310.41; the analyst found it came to 1.40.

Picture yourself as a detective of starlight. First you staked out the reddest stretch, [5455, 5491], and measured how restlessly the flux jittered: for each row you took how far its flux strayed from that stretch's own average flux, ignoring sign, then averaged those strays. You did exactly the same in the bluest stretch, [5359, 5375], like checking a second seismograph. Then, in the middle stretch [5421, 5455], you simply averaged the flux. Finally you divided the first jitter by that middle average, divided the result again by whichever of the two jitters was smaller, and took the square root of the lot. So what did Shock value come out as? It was 0.343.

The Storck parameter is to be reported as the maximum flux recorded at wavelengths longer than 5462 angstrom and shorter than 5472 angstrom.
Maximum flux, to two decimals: 9.78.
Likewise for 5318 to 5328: 8.98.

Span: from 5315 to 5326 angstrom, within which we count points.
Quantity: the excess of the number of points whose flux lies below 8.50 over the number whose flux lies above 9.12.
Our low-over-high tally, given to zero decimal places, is 1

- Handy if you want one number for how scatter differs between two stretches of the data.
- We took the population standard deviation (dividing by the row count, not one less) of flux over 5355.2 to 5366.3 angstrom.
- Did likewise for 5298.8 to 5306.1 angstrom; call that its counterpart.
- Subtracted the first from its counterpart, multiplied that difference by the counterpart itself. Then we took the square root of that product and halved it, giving 0.20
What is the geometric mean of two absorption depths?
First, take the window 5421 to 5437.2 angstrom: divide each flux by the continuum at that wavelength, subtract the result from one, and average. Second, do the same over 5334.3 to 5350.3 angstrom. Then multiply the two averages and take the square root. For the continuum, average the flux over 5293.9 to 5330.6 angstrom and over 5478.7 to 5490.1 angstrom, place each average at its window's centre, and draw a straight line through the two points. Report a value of 0.035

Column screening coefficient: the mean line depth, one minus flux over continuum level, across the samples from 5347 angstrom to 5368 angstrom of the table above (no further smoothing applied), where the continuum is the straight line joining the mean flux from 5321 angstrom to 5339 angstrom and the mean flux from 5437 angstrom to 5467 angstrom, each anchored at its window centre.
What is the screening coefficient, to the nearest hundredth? -0.11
